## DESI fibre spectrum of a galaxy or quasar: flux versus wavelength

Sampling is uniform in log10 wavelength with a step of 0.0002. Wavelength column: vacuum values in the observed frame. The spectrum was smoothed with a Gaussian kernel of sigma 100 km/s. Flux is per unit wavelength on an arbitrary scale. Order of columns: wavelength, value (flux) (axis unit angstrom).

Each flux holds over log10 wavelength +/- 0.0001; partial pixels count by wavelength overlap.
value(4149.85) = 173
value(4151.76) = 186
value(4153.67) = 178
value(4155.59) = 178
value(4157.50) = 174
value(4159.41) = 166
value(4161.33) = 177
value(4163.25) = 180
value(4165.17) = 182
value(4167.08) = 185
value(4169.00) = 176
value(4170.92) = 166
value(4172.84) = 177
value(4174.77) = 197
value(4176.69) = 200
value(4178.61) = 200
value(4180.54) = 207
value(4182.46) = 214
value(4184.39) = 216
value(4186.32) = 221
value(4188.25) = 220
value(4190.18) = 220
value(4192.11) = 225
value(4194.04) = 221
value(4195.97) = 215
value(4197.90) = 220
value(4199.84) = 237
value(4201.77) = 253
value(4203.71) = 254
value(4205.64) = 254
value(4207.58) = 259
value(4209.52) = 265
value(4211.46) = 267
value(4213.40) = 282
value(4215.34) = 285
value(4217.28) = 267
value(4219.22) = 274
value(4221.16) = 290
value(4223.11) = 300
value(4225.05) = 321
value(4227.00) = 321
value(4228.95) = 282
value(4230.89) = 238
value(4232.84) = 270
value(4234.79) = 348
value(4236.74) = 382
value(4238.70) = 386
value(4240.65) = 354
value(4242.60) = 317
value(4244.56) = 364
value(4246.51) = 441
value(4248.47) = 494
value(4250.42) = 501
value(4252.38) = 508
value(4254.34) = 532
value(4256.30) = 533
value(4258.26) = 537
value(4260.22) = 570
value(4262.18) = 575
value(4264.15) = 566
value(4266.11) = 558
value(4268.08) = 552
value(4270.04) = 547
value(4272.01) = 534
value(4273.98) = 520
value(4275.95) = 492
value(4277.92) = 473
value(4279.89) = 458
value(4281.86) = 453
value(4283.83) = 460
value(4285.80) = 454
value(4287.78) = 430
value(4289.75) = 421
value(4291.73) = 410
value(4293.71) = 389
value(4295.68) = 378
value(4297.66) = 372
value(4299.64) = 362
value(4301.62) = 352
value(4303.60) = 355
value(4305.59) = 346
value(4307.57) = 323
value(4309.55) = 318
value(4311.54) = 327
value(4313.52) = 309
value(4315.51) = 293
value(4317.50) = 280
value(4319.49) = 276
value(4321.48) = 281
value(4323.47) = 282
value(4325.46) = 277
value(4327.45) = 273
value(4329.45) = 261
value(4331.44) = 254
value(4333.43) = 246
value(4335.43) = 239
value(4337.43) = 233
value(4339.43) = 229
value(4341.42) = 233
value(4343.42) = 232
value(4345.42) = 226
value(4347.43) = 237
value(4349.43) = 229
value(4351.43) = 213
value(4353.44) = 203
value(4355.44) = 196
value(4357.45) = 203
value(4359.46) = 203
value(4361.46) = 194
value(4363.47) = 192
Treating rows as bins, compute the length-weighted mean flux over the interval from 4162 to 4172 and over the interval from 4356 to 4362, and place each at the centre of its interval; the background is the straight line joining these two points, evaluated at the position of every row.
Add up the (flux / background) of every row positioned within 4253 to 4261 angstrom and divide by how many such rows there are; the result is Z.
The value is 2.9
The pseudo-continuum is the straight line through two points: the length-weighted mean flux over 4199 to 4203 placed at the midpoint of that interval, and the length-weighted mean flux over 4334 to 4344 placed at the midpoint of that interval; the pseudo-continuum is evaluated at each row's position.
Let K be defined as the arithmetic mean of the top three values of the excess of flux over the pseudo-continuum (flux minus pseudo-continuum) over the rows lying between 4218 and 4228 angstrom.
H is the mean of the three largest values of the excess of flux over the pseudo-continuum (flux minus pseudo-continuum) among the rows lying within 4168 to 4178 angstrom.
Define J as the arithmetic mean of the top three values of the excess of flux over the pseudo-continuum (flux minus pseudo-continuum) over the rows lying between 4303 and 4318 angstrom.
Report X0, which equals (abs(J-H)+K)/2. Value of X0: 117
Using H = -57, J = 106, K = 70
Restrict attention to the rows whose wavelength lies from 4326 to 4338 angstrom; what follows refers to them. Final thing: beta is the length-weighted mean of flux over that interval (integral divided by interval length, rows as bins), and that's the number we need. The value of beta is 253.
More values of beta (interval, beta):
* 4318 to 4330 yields 276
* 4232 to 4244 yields 344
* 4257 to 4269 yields 559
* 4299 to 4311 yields 341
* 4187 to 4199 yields 220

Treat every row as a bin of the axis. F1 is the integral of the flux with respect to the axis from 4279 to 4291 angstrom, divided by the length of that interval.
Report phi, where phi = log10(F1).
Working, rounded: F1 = 445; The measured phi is 2.6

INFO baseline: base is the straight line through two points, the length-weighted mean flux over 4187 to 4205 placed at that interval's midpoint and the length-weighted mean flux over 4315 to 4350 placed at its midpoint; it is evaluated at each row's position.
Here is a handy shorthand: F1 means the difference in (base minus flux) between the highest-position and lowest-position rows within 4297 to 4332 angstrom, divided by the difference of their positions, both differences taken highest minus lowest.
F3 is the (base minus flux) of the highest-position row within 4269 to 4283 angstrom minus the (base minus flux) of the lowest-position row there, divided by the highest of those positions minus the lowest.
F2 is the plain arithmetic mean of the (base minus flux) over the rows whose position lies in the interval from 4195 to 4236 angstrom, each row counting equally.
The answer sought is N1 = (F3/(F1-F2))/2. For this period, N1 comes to 0.097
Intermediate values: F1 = 4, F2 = -38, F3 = 8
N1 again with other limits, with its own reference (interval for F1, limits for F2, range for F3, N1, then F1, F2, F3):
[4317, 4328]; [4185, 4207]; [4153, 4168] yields -0.087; 1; -1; 0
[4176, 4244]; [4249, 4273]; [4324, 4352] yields 0.004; -2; -301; 3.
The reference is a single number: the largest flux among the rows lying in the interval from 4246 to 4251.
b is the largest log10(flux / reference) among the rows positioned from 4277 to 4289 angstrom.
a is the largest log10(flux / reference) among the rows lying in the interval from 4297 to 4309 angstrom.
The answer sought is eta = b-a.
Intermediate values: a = -0.13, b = -0.02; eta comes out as 0.10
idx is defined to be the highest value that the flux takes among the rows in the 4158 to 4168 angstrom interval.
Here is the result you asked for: 185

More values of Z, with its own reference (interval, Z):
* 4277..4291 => 2.3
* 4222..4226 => 1.7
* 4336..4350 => 1.2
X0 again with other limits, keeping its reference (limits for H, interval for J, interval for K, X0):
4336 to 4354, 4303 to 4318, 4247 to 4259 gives 199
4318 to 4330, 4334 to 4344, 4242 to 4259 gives 168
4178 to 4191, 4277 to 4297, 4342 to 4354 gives 125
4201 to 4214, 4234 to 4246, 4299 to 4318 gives 114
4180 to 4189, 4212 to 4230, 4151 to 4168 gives 17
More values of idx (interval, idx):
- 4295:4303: 378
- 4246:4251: 501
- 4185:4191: 221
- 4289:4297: 421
